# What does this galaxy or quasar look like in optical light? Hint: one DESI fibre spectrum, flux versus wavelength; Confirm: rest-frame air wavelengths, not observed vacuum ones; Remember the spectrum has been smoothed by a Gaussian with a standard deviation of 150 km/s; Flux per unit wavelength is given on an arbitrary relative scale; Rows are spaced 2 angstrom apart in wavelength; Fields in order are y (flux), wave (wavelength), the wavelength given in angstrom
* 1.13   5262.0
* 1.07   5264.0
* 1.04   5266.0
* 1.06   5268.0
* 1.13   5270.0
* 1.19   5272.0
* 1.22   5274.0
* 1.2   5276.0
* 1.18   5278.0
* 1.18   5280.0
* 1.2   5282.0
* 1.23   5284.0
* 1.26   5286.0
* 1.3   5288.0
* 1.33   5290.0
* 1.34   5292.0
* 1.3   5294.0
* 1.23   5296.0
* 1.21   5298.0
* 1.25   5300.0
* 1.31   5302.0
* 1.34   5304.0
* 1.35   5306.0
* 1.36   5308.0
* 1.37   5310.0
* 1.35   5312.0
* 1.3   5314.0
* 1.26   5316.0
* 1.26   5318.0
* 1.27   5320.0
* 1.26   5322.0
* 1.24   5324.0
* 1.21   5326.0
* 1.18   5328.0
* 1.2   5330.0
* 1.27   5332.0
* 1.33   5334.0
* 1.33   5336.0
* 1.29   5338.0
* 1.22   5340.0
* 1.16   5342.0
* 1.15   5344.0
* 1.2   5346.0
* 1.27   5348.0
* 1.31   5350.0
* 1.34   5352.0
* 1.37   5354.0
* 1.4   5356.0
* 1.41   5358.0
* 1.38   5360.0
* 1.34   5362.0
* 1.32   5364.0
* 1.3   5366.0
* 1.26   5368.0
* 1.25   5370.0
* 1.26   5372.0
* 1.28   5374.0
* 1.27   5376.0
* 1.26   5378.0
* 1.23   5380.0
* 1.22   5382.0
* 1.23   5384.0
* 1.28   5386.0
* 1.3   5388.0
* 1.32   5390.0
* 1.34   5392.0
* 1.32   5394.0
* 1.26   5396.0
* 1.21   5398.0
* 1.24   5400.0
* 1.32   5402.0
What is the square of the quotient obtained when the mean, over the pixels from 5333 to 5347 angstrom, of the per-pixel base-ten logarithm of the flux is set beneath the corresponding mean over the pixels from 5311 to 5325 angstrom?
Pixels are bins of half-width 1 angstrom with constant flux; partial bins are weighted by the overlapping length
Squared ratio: 1.3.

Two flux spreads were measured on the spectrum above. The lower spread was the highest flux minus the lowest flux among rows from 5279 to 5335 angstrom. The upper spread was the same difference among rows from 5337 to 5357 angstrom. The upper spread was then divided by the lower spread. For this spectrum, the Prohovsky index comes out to 1.3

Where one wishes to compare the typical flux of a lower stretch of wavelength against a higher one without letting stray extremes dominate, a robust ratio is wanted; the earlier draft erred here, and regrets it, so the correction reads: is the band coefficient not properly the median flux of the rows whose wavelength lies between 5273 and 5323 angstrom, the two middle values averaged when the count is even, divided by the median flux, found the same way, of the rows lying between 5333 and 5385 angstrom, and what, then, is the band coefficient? 0.99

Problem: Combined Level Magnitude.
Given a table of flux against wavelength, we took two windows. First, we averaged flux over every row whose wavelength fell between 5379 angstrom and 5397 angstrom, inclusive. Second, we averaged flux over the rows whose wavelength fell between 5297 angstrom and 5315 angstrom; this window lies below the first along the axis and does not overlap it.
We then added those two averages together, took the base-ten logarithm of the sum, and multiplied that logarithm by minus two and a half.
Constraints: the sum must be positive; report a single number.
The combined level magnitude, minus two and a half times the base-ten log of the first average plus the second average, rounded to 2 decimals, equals -1.03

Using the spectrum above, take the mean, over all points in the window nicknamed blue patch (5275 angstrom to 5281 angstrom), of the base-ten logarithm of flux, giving 0.074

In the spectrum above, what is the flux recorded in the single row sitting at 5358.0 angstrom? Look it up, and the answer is 1.41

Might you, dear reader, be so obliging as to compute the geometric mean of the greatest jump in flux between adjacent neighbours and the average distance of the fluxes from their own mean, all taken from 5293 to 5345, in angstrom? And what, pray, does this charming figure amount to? 0.060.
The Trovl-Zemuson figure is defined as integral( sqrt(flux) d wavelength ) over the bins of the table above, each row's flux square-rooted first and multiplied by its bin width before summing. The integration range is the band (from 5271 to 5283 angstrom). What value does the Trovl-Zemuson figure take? 13.1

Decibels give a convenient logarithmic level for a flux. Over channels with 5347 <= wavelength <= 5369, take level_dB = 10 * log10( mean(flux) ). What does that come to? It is 1.26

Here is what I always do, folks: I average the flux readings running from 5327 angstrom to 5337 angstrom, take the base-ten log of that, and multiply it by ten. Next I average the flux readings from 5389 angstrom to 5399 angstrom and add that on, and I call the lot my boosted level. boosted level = 2.30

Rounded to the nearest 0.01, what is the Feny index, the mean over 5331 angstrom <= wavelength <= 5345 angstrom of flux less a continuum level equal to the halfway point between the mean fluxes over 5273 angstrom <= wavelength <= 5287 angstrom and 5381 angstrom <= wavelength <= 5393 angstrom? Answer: 0.00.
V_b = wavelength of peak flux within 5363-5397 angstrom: 5392.0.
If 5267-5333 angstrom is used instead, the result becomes 5310.0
